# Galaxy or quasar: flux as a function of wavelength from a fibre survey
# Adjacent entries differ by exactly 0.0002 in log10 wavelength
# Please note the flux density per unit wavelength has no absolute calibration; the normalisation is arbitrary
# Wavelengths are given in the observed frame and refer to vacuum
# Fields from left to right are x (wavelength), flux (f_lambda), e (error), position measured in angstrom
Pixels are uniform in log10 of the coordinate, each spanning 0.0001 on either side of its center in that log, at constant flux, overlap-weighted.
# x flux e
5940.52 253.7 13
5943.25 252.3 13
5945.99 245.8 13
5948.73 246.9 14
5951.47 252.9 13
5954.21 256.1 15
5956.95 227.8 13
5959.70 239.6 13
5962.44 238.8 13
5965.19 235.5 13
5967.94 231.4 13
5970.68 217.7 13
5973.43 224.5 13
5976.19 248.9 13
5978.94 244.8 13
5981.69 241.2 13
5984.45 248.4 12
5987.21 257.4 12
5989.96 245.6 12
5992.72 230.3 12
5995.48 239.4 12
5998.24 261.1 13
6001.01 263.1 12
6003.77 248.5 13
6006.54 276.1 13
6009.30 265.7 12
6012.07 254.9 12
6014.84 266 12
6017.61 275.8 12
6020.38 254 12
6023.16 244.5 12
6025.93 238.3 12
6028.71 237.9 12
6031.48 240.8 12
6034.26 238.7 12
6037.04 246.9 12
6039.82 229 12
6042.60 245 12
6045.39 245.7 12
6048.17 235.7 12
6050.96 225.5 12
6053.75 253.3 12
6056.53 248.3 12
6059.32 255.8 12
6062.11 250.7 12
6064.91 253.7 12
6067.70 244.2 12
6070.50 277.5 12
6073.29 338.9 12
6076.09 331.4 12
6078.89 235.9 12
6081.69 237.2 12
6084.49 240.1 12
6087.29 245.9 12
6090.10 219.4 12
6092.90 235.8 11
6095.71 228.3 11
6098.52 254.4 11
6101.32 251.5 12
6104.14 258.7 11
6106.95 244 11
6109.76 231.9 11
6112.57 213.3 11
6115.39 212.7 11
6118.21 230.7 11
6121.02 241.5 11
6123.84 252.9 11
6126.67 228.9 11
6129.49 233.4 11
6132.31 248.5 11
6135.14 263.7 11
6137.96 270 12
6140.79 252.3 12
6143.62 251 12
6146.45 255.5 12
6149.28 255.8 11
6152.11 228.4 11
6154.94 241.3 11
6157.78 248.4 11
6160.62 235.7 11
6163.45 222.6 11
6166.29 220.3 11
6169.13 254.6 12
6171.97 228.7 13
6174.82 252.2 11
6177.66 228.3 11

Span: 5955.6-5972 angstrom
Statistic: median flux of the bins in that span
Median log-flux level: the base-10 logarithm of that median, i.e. 2.37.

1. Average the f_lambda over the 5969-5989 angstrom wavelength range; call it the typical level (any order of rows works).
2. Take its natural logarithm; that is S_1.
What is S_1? 5.48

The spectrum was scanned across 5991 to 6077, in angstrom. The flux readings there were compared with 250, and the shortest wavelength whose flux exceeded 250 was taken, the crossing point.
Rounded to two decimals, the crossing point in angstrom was 5998.24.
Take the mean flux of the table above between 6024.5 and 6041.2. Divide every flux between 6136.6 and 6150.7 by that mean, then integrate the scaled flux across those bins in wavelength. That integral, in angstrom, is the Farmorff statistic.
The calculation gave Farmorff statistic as 15.2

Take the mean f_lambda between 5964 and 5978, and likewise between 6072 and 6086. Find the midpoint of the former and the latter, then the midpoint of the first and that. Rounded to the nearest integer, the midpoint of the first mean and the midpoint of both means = 243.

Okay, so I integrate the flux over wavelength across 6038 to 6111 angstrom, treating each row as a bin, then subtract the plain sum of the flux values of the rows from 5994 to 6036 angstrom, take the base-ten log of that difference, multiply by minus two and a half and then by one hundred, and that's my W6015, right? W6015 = -1040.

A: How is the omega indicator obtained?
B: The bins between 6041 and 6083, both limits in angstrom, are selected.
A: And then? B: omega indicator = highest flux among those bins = 338.9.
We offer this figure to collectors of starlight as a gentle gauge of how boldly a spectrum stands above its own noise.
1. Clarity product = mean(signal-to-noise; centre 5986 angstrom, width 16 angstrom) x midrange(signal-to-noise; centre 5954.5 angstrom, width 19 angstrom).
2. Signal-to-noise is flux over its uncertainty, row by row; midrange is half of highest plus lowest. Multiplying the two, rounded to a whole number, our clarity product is 363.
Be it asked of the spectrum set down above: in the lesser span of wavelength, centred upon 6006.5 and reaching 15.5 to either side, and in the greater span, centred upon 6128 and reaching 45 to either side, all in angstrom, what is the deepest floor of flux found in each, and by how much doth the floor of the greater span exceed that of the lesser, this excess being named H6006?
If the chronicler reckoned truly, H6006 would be -18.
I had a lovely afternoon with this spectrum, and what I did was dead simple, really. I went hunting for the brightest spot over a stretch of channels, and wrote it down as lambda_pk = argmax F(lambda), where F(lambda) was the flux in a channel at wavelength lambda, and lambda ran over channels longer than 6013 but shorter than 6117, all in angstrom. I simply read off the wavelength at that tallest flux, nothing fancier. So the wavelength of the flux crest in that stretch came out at 6073.29 angstrom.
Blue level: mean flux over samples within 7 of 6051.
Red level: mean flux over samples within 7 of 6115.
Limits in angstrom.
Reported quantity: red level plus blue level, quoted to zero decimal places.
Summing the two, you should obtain 468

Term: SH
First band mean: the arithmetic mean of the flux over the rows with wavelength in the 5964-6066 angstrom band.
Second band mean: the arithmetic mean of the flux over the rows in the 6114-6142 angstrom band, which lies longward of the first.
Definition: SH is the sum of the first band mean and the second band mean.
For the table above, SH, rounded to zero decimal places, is 490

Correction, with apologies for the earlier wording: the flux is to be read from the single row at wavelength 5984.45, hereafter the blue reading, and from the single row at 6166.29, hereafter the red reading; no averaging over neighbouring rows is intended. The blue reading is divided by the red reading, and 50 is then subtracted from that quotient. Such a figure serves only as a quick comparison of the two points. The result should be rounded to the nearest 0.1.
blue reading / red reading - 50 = -48.9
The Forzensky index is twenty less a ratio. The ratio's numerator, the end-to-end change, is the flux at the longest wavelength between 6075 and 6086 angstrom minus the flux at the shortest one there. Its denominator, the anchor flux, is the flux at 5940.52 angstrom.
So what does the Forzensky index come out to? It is 20.4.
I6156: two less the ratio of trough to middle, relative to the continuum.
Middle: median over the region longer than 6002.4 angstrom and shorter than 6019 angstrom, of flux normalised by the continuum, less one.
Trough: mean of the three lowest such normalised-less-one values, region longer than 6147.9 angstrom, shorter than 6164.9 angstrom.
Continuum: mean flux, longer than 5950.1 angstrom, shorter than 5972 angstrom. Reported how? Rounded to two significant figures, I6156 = 2.3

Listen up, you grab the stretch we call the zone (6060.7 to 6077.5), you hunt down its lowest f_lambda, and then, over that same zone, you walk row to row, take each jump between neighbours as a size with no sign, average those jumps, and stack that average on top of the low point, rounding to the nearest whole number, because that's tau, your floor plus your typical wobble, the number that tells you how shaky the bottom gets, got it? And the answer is 267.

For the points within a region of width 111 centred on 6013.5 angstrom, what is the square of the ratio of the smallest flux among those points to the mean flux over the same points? 0.783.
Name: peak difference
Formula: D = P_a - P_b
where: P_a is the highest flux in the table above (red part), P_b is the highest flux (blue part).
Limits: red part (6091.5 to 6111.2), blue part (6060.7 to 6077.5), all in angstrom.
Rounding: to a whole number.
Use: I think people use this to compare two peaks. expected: -80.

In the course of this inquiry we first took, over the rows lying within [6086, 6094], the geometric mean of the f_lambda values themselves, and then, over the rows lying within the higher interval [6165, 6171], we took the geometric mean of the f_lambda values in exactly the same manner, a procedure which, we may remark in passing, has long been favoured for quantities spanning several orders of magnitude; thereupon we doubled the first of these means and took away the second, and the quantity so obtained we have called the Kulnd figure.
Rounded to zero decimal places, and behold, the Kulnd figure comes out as 230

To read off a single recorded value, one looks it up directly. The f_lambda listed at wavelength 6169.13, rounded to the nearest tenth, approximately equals 254.6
